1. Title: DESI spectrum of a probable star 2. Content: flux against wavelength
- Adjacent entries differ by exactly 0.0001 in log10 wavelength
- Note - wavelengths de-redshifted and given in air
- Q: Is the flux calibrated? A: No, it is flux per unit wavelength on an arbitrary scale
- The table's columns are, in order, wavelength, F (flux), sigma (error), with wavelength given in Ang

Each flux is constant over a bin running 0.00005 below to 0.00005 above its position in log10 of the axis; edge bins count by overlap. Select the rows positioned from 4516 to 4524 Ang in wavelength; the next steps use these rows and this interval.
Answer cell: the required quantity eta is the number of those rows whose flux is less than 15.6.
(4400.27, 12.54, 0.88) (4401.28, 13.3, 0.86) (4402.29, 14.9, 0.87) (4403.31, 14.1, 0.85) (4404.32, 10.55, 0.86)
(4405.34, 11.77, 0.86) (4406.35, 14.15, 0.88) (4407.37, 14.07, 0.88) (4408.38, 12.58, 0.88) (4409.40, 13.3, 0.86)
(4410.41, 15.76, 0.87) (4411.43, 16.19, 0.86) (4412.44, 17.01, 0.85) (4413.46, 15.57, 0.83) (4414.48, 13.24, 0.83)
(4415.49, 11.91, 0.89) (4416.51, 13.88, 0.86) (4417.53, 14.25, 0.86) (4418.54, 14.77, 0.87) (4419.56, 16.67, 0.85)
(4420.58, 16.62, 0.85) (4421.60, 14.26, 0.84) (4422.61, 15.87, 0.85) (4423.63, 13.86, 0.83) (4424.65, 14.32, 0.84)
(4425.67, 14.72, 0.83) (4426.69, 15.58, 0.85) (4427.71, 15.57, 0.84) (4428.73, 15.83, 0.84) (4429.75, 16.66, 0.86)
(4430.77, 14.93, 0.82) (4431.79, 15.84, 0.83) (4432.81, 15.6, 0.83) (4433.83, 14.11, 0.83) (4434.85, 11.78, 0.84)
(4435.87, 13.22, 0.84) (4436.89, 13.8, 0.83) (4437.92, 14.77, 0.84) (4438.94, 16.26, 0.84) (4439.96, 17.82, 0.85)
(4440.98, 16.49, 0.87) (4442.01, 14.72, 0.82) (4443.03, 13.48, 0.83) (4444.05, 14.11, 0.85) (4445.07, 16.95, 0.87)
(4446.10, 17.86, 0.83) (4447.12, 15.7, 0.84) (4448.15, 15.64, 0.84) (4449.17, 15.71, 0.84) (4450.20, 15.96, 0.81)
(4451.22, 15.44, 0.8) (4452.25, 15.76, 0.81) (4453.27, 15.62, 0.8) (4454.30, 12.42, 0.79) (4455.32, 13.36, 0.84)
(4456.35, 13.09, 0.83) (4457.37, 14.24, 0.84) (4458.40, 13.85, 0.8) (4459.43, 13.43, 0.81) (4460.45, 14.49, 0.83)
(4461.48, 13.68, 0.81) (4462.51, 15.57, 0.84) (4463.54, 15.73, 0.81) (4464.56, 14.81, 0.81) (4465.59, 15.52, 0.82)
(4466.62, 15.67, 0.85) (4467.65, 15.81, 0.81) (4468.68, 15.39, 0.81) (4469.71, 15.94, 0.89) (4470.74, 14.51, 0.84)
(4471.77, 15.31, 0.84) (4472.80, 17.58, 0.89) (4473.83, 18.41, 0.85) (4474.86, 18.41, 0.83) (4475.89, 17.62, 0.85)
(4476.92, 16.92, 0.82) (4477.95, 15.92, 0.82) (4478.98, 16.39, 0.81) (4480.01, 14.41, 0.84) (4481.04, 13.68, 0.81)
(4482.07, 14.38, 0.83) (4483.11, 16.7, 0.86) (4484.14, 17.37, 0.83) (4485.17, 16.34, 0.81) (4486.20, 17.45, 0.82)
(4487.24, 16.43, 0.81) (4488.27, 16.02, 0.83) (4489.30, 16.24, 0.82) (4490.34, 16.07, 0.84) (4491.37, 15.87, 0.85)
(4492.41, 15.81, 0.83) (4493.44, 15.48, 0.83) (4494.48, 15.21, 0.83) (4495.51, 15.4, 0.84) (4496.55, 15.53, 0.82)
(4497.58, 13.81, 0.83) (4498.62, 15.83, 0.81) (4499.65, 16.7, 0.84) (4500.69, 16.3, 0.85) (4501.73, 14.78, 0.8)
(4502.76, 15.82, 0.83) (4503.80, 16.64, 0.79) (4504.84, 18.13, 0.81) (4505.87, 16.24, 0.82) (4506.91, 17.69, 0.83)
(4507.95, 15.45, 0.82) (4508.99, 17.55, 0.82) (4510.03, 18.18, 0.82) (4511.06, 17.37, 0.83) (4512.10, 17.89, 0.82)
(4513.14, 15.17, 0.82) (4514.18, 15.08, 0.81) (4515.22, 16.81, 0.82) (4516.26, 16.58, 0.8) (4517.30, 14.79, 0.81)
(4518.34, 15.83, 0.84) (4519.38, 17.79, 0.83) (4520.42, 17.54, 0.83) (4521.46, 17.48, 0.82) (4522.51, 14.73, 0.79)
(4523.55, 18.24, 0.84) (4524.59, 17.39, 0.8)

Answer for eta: 2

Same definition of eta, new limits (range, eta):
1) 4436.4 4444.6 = 5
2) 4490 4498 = 5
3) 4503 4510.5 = 1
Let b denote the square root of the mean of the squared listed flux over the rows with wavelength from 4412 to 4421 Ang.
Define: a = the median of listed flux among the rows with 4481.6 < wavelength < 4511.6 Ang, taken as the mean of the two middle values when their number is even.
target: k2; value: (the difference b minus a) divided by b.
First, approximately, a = 16.2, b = 15.0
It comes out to -0.08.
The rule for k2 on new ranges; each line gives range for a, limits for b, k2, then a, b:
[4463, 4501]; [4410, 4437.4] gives -0.06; 15.9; 14.9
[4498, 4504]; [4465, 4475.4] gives 0.01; 16.1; 16.3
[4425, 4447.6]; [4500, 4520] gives 0.06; 15.6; 16.6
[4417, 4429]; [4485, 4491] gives 0.08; 15.2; 16.4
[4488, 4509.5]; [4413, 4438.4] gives -0.08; 15.9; 14.8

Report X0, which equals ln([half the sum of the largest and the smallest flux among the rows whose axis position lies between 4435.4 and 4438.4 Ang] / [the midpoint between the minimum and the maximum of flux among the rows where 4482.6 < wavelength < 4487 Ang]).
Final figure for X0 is -0.188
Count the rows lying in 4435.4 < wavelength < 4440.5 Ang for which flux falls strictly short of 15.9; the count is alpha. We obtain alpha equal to 3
